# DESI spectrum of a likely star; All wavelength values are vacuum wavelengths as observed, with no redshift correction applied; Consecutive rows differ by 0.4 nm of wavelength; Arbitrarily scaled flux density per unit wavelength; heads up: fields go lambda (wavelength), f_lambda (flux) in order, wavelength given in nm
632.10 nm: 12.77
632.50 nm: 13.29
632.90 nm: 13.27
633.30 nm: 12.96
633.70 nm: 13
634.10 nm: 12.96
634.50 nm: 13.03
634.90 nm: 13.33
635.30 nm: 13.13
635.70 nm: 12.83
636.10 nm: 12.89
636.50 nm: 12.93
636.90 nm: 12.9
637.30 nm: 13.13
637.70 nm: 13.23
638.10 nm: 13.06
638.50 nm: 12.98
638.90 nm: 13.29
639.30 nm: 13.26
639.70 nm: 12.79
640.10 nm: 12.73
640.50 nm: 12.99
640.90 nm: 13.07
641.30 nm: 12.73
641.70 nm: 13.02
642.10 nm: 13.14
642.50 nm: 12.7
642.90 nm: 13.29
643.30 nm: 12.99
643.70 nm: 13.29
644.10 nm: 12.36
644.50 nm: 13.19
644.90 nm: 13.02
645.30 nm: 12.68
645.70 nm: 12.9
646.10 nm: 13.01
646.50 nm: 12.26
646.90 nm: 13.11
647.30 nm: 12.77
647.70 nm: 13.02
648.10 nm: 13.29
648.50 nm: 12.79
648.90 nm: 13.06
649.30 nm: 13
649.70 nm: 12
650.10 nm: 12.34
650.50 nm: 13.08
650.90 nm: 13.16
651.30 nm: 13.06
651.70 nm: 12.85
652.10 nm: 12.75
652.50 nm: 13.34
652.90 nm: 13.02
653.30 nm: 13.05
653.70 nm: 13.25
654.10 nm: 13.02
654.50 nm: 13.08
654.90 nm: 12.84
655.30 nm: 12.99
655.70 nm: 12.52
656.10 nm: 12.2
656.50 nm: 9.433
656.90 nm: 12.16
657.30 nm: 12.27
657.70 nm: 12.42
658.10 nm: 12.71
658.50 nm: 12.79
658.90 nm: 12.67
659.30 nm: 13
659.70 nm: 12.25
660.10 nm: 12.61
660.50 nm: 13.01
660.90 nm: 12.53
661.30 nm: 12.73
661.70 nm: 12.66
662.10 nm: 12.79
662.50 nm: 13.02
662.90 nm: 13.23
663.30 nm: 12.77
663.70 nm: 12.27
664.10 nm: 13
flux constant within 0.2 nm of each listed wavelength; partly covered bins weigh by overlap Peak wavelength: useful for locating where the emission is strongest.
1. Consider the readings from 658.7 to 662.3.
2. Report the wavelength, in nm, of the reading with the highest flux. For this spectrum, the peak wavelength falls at 660.50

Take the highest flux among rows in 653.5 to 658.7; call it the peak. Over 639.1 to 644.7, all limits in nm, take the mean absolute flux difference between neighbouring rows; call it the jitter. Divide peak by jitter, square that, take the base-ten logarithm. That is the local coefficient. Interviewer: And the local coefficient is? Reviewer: 3.07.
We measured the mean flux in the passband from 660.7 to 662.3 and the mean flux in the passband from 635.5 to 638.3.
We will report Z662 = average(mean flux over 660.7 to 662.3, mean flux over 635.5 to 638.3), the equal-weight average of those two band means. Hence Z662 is 12.84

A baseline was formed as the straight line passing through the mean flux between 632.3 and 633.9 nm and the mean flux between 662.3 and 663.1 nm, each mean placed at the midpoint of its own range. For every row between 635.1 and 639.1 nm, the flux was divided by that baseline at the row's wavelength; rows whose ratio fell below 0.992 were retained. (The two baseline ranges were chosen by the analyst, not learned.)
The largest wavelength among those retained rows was 638.50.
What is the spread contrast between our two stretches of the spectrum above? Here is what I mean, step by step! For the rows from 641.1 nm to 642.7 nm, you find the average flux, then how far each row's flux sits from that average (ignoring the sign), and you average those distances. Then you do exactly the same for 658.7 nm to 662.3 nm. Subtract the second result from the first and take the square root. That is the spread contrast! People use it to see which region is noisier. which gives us 0.12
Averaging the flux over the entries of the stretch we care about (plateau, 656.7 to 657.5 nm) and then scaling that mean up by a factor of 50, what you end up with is 611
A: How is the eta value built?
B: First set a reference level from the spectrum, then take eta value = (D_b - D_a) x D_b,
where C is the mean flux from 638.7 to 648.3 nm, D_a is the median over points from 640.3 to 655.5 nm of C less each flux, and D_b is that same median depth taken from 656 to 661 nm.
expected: 0.21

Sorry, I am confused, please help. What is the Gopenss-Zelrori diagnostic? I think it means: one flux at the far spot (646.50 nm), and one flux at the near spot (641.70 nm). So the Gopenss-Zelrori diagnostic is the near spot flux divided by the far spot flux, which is 1.06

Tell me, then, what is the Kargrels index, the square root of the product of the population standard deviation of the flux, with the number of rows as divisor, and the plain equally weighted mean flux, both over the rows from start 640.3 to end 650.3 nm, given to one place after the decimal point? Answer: 2.1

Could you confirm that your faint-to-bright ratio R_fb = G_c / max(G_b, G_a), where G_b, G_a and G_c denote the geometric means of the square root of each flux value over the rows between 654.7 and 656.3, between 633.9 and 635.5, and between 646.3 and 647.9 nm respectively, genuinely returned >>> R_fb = 0.987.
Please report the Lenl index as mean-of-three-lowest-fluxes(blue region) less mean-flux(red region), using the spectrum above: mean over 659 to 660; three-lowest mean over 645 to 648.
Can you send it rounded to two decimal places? -0.06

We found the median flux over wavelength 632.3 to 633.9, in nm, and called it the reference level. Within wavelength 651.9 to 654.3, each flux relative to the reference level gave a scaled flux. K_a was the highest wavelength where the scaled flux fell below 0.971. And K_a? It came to 652.10 nm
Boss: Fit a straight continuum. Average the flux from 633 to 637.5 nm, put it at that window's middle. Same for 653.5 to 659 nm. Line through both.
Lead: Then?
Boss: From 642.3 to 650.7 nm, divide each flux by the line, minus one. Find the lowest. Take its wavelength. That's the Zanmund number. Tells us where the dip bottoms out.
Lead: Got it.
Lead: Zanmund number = 649.70 nm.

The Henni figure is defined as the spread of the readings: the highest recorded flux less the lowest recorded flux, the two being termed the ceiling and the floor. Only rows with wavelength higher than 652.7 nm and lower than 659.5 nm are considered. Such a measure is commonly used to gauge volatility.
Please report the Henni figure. 3.8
